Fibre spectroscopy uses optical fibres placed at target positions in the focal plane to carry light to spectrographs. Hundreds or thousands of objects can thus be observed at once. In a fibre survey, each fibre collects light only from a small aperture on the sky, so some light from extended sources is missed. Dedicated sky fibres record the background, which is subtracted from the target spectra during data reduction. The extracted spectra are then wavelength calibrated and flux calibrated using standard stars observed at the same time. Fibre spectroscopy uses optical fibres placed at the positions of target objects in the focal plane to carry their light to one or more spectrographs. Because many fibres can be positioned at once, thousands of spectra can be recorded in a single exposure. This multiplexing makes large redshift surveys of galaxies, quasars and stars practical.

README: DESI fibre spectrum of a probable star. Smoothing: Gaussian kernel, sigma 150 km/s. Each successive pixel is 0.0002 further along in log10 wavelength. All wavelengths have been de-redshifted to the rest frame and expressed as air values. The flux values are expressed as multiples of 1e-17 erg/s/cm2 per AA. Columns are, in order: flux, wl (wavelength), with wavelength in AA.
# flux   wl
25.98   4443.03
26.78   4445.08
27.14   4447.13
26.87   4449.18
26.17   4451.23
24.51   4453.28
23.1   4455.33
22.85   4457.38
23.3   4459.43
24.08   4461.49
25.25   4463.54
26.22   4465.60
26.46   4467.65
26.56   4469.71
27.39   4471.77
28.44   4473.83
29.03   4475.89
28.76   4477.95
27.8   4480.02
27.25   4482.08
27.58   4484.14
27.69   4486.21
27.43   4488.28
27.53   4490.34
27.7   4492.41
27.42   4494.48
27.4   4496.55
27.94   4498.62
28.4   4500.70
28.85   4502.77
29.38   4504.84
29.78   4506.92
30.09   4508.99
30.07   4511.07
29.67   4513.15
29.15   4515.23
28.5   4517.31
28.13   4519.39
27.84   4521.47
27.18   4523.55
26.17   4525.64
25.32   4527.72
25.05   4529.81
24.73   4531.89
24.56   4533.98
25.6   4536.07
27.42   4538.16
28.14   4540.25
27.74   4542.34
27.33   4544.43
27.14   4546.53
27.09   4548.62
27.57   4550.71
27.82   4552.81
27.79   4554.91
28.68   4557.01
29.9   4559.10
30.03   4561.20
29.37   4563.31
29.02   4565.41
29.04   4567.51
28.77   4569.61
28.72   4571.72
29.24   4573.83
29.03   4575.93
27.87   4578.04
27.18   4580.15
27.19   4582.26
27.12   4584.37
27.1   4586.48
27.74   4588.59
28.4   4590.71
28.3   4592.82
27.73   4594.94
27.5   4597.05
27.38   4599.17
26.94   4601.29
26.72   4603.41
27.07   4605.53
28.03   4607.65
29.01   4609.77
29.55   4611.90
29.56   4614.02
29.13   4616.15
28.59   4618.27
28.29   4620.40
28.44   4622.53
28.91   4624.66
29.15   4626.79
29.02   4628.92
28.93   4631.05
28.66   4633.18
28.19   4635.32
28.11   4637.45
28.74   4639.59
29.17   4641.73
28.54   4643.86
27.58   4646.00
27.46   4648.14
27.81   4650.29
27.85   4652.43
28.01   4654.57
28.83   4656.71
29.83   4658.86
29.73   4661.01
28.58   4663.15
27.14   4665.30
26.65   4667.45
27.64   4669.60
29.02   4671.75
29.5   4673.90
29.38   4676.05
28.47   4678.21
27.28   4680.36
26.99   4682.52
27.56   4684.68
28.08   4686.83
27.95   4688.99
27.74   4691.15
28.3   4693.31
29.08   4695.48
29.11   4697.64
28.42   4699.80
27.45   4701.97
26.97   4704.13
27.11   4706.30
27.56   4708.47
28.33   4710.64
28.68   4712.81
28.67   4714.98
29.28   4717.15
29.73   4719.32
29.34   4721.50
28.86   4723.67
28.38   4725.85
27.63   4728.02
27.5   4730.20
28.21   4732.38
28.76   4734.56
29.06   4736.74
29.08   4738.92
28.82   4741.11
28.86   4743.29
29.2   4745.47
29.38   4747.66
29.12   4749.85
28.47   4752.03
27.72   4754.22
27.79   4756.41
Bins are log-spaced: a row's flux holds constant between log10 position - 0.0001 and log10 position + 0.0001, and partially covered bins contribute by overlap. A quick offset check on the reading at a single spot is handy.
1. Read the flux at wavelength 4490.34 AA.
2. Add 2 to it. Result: 29.5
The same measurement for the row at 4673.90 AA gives 31.5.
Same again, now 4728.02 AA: 29.6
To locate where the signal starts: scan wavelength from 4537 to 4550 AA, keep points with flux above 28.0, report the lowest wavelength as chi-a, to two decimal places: 4540.25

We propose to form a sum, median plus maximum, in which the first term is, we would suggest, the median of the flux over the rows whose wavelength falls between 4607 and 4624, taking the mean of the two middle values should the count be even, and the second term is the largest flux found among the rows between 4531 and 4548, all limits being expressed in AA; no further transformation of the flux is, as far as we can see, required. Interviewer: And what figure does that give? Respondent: 56.9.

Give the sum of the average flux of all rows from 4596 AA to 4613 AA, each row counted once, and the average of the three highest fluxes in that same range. 56.6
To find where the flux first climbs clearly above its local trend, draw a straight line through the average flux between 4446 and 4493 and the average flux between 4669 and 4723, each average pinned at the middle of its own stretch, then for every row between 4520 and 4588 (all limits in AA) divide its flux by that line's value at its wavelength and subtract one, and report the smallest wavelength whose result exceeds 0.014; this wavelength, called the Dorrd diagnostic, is 4521.47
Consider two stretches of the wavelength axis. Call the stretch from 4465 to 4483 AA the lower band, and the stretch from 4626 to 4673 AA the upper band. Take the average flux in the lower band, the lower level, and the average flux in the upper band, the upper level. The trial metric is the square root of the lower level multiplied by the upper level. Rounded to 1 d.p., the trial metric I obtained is 28.0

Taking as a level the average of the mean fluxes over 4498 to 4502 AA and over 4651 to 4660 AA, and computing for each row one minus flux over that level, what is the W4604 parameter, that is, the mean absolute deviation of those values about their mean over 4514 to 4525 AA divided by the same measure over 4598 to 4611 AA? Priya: 0.8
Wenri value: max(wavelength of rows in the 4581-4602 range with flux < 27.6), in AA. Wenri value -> 4601.29 AA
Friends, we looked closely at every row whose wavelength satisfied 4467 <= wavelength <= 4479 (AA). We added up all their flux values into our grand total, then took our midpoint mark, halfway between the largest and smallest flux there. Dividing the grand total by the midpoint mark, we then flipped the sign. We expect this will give -6.01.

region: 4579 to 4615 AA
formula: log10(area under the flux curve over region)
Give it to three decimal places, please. 3.000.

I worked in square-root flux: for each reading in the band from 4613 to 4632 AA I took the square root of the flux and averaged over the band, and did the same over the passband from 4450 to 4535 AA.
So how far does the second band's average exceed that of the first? -0.17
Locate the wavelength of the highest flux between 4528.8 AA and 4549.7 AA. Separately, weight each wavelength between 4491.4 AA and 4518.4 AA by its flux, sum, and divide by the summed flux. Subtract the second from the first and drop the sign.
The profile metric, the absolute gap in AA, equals 35.2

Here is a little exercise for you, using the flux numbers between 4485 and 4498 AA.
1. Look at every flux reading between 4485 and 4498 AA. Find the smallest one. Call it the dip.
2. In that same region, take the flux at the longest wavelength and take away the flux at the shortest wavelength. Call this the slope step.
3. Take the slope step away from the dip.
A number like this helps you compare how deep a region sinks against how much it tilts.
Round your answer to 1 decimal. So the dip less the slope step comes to 27.7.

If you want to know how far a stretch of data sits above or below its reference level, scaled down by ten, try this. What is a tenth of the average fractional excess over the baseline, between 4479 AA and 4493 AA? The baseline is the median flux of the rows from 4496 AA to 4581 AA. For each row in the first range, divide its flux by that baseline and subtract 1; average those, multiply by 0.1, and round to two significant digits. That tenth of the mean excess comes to -0.0020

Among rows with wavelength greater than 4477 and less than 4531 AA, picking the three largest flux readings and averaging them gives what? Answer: 30.0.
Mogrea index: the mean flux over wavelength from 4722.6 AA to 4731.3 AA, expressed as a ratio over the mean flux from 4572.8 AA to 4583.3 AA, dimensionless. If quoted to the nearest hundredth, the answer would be 1.00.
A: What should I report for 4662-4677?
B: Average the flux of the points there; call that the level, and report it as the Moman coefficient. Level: 28.3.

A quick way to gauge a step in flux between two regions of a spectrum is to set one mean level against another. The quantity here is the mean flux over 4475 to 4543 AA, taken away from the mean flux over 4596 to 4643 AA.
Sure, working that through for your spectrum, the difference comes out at 0.7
